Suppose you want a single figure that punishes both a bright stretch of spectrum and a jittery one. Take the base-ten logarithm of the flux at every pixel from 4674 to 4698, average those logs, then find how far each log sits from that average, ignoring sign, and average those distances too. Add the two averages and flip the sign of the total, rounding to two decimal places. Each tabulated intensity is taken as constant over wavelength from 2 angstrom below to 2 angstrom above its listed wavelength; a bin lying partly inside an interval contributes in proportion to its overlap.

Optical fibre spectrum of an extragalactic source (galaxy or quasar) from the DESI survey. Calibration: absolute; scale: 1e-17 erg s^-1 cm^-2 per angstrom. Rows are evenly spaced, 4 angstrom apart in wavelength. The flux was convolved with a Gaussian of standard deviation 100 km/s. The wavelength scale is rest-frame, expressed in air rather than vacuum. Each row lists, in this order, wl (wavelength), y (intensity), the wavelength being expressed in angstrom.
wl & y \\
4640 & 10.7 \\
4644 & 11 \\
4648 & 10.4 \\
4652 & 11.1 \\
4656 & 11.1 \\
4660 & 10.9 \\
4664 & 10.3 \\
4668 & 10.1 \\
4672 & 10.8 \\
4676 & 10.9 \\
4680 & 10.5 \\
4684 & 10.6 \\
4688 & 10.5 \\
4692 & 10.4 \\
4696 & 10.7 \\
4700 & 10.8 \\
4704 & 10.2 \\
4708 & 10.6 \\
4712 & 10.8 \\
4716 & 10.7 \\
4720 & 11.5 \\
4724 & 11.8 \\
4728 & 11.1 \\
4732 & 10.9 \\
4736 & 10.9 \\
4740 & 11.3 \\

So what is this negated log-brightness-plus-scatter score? -1.03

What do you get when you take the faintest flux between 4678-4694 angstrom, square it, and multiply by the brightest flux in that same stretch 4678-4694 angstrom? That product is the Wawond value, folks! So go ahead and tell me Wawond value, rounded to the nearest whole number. 1146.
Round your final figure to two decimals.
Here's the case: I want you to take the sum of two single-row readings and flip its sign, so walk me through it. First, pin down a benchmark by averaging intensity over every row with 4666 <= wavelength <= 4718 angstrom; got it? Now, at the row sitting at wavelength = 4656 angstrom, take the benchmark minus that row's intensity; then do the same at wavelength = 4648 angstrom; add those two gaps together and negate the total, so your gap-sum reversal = 0.33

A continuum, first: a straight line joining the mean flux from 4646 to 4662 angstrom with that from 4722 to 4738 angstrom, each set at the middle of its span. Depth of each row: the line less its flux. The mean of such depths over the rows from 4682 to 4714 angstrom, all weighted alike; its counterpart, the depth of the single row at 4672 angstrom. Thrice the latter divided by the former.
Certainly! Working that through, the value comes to 1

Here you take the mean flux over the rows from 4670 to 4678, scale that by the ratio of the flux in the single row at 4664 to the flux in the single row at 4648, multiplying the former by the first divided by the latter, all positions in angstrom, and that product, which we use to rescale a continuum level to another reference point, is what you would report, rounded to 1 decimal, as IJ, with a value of 10.7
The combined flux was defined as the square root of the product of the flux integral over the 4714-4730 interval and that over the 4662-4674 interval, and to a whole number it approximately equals 150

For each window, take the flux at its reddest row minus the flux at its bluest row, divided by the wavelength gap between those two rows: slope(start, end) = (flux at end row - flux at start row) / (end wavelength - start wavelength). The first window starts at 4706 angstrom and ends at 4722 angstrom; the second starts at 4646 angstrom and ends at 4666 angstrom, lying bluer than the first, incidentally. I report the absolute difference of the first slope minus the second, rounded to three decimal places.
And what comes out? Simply 0.081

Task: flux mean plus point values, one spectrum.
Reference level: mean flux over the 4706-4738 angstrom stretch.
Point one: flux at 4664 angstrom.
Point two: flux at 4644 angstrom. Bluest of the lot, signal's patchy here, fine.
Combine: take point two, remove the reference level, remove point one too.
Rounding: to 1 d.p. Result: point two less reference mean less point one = -10.3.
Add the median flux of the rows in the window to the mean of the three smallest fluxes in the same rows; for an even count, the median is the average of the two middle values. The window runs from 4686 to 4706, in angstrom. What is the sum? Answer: 20.9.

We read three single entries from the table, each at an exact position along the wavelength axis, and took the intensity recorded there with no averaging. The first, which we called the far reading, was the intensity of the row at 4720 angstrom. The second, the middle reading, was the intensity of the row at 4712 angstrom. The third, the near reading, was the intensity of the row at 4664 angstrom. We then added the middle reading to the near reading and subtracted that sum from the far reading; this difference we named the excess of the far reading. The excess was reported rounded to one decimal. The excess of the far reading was -9.6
